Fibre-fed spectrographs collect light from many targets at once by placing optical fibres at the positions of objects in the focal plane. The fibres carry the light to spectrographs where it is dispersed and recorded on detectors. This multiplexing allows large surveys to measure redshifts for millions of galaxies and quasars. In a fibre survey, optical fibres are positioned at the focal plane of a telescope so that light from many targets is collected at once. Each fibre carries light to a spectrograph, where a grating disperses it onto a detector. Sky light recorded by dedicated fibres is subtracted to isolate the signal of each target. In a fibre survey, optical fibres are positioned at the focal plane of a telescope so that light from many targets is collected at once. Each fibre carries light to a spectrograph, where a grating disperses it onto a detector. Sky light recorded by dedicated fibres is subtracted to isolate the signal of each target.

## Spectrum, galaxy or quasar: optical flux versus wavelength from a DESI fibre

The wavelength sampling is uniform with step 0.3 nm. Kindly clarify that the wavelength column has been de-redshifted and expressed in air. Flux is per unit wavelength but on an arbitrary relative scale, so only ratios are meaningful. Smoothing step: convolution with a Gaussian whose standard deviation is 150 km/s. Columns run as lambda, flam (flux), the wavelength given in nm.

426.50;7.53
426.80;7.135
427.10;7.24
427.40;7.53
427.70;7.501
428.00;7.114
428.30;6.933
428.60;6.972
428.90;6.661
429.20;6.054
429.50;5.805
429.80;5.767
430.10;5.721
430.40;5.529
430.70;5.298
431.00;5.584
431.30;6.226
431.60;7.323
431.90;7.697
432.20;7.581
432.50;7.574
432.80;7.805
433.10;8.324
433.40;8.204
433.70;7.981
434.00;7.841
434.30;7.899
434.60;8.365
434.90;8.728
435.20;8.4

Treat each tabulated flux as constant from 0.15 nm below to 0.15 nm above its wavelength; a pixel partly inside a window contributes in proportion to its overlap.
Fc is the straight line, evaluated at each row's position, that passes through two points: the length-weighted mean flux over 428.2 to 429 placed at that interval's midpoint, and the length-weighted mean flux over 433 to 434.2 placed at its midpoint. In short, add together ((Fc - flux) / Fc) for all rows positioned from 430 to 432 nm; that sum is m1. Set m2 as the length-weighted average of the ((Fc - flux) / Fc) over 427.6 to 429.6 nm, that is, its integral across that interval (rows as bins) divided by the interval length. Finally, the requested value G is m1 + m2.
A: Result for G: 1.20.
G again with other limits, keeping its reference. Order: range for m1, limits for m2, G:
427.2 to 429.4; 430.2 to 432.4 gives -0.05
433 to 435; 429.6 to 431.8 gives 0.17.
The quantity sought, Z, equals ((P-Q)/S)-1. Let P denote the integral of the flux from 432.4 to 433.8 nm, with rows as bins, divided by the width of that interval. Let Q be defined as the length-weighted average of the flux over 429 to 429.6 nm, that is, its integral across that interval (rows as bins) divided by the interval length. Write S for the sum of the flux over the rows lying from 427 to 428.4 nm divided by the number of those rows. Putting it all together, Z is -0.73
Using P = 8.0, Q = 6.0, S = 7.3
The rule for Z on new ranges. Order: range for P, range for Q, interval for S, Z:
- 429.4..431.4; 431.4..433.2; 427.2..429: -1.28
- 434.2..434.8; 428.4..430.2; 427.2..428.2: -0.73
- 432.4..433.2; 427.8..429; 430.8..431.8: -0.85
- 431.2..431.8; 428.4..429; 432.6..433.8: -0.99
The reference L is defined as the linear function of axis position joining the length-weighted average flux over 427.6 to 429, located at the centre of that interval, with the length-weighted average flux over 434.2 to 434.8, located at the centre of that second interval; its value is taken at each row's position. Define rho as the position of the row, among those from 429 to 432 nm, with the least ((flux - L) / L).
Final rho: 430.70 nm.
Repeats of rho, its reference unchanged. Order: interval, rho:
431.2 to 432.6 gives 431.30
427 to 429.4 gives 429.20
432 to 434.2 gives 434.00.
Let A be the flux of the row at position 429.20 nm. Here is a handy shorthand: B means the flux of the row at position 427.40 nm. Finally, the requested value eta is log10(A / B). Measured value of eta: -0.095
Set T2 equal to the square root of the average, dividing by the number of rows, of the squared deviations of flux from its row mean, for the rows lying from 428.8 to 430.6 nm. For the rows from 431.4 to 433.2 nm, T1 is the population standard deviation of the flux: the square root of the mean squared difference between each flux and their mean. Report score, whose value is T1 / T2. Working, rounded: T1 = 0.31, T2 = 0.36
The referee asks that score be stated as 0.8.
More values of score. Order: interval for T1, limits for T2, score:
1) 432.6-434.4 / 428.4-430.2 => 0.4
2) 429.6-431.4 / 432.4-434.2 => 1.1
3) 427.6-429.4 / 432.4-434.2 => 1.8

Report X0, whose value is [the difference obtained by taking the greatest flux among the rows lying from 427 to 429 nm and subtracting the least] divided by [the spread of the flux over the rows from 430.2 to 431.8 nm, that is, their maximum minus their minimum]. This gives 0.4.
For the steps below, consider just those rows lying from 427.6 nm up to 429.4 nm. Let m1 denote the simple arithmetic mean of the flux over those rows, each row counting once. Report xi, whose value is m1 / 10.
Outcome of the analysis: 0.69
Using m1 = 6.9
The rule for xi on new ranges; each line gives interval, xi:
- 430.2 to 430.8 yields 0.54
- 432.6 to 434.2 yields 0.80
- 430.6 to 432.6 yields 0.68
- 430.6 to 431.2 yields 0.54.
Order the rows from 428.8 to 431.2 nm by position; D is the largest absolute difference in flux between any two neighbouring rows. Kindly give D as 0.61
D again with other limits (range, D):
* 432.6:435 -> 0.52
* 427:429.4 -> 0.61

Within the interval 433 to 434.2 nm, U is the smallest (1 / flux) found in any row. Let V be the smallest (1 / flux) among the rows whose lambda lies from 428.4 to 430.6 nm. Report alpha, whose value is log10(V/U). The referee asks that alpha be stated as 0.08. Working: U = 0.120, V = 0.143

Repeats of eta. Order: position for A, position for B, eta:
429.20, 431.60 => -0.083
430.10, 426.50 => -0.119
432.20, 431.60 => 0.015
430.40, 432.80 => -0.150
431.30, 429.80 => 0.033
